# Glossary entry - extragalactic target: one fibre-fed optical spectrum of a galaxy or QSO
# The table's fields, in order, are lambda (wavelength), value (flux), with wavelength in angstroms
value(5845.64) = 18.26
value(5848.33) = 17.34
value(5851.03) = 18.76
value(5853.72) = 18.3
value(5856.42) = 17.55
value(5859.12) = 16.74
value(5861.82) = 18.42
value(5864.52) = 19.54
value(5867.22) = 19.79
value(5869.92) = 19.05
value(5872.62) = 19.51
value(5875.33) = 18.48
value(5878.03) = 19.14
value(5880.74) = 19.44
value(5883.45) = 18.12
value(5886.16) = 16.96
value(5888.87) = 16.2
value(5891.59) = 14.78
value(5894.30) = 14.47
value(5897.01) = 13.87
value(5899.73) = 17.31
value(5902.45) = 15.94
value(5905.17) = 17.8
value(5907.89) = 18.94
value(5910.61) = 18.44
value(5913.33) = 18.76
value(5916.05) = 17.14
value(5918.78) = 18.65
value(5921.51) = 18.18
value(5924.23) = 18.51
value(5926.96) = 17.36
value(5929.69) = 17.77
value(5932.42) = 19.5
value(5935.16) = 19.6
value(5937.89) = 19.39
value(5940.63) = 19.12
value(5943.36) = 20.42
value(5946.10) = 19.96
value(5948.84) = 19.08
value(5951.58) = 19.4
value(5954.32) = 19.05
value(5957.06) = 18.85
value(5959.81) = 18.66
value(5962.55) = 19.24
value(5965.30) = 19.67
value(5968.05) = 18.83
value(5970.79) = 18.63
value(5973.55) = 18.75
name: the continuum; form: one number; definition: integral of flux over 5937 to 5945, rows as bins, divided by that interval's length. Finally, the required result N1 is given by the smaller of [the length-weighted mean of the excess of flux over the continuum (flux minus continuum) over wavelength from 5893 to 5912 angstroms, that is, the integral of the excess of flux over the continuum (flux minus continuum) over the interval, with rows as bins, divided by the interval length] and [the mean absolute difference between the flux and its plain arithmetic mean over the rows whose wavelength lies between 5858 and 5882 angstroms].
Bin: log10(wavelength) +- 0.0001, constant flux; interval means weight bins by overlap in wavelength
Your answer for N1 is -3.0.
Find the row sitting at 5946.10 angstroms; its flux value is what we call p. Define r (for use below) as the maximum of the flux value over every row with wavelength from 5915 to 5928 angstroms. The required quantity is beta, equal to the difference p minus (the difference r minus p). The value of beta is 21.3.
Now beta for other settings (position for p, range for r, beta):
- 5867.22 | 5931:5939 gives 20.0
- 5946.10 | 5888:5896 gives 23.7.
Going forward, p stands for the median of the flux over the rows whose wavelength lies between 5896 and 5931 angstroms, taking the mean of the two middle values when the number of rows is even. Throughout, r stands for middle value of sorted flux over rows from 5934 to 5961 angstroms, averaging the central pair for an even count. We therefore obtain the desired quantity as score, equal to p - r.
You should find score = -1.5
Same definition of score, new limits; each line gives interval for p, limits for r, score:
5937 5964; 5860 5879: 0.0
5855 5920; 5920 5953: -1.0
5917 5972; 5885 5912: 2.5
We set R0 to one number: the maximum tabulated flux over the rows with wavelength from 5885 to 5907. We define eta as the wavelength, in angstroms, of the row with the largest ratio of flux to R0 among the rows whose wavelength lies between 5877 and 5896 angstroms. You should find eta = 5880.74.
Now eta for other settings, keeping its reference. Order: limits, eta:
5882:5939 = 5935.16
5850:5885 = 5867.22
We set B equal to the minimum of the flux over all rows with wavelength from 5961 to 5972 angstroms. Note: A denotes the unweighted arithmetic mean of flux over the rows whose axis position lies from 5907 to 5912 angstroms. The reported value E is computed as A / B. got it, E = 1.00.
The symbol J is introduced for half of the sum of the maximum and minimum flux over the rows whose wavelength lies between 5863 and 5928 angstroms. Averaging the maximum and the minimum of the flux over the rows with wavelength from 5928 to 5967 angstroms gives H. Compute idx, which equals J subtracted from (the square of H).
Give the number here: 348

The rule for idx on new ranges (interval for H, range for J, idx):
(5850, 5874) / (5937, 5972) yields 314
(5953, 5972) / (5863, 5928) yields 350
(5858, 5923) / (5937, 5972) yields 264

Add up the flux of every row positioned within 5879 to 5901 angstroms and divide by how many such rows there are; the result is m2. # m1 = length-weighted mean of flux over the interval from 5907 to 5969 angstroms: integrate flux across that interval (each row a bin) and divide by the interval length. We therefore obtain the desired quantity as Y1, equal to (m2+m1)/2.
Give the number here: 17.6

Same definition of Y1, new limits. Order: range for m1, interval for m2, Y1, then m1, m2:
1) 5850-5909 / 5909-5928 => 17.9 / 17.7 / 18.1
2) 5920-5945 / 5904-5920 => 18.6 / 18.9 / 18.3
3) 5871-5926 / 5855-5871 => 18.0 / 17.5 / 18.5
